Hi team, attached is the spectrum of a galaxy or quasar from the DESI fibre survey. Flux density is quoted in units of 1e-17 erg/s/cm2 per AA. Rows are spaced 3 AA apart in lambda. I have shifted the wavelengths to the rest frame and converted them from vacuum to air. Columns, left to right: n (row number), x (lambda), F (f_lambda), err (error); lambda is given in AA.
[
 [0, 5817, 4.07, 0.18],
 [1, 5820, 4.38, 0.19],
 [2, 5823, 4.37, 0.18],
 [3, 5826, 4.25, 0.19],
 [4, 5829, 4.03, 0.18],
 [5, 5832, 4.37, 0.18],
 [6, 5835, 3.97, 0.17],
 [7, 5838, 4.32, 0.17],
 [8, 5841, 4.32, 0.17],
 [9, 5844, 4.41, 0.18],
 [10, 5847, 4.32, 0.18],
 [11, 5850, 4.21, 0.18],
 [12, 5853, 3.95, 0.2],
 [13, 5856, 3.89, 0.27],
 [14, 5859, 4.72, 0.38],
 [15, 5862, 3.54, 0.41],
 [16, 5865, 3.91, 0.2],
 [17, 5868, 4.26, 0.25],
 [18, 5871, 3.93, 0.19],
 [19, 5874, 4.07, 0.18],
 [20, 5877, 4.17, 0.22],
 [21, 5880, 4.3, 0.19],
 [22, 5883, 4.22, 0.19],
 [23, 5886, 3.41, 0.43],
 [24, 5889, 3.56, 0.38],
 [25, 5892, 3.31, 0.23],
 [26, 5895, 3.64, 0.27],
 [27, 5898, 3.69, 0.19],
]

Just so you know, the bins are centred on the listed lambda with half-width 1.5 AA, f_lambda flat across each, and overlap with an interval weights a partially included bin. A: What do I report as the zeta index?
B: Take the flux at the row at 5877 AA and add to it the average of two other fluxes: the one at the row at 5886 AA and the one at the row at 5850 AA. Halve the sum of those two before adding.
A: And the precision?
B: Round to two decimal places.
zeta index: 7.98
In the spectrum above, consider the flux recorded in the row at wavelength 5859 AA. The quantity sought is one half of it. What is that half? 2.36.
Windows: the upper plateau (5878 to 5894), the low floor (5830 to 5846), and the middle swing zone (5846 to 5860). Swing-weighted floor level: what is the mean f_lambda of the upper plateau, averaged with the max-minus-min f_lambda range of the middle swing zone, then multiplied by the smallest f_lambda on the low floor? 9.1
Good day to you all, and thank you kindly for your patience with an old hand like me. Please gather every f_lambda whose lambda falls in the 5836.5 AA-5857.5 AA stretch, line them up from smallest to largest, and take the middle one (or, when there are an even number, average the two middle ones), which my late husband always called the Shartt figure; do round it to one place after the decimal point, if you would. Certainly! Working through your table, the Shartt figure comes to 4.3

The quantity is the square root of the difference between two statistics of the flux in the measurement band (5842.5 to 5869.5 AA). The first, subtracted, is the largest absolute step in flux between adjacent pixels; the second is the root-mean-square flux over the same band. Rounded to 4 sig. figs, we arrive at 1.723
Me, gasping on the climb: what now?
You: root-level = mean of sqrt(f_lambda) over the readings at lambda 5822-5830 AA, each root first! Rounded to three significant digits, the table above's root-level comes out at 2.05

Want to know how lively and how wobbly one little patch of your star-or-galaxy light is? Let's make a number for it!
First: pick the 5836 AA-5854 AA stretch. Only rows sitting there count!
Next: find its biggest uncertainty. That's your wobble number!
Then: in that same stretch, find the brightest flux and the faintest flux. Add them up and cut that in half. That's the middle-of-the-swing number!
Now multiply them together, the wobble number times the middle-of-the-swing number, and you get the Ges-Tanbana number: 0.8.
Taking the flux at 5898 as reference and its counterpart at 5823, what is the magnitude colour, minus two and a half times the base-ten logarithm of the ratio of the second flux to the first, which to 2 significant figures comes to -0.18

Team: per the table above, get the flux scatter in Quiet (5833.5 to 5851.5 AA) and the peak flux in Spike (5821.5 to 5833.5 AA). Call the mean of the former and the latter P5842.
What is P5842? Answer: 2.26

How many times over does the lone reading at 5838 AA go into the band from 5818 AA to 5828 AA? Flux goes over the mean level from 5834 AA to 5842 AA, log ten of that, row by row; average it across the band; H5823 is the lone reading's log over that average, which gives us 1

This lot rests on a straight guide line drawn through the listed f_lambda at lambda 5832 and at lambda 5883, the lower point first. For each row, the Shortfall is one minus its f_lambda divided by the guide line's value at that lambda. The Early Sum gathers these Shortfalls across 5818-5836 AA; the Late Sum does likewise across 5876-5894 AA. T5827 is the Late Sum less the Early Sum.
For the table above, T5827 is 0.34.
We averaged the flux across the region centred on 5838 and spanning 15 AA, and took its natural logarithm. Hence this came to 1.45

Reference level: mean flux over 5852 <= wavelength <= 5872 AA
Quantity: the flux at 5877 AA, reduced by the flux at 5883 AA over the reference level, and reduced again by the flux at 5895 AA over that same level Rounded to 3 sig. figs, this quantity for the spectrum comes 2.22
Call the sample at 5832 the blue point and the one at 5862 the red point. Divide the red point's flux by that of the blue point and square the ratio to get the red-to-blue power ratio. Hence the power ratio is 0.66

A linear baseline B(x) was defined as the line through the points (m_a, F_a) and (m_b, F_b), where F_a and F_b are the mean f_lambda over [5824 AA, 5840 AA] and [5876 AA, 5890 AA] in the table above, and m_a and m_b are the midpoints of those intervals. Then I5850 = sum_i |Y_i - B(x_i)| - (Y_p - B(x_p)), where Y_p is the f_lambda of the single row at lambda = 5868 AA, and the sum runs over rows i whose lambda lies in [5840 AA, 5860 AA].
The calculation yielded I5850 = 1.5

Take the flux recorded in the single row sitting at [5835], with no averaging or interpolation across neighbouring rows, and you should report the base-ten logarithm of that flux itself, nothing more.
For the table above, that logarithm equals 0.60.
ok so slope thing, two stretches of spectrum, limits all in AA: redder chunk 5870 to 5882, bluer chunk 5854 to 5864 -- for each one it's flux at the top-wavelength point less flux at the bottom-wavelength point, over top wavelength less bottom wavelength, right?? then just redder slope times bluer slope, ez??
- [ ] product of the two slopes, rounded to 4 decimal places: -0.0024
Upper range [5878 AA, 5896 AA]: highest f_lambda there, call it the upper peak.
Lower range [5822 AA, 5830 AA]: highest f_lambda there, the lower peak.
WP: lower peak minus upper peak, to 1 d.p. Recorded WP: 0.1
